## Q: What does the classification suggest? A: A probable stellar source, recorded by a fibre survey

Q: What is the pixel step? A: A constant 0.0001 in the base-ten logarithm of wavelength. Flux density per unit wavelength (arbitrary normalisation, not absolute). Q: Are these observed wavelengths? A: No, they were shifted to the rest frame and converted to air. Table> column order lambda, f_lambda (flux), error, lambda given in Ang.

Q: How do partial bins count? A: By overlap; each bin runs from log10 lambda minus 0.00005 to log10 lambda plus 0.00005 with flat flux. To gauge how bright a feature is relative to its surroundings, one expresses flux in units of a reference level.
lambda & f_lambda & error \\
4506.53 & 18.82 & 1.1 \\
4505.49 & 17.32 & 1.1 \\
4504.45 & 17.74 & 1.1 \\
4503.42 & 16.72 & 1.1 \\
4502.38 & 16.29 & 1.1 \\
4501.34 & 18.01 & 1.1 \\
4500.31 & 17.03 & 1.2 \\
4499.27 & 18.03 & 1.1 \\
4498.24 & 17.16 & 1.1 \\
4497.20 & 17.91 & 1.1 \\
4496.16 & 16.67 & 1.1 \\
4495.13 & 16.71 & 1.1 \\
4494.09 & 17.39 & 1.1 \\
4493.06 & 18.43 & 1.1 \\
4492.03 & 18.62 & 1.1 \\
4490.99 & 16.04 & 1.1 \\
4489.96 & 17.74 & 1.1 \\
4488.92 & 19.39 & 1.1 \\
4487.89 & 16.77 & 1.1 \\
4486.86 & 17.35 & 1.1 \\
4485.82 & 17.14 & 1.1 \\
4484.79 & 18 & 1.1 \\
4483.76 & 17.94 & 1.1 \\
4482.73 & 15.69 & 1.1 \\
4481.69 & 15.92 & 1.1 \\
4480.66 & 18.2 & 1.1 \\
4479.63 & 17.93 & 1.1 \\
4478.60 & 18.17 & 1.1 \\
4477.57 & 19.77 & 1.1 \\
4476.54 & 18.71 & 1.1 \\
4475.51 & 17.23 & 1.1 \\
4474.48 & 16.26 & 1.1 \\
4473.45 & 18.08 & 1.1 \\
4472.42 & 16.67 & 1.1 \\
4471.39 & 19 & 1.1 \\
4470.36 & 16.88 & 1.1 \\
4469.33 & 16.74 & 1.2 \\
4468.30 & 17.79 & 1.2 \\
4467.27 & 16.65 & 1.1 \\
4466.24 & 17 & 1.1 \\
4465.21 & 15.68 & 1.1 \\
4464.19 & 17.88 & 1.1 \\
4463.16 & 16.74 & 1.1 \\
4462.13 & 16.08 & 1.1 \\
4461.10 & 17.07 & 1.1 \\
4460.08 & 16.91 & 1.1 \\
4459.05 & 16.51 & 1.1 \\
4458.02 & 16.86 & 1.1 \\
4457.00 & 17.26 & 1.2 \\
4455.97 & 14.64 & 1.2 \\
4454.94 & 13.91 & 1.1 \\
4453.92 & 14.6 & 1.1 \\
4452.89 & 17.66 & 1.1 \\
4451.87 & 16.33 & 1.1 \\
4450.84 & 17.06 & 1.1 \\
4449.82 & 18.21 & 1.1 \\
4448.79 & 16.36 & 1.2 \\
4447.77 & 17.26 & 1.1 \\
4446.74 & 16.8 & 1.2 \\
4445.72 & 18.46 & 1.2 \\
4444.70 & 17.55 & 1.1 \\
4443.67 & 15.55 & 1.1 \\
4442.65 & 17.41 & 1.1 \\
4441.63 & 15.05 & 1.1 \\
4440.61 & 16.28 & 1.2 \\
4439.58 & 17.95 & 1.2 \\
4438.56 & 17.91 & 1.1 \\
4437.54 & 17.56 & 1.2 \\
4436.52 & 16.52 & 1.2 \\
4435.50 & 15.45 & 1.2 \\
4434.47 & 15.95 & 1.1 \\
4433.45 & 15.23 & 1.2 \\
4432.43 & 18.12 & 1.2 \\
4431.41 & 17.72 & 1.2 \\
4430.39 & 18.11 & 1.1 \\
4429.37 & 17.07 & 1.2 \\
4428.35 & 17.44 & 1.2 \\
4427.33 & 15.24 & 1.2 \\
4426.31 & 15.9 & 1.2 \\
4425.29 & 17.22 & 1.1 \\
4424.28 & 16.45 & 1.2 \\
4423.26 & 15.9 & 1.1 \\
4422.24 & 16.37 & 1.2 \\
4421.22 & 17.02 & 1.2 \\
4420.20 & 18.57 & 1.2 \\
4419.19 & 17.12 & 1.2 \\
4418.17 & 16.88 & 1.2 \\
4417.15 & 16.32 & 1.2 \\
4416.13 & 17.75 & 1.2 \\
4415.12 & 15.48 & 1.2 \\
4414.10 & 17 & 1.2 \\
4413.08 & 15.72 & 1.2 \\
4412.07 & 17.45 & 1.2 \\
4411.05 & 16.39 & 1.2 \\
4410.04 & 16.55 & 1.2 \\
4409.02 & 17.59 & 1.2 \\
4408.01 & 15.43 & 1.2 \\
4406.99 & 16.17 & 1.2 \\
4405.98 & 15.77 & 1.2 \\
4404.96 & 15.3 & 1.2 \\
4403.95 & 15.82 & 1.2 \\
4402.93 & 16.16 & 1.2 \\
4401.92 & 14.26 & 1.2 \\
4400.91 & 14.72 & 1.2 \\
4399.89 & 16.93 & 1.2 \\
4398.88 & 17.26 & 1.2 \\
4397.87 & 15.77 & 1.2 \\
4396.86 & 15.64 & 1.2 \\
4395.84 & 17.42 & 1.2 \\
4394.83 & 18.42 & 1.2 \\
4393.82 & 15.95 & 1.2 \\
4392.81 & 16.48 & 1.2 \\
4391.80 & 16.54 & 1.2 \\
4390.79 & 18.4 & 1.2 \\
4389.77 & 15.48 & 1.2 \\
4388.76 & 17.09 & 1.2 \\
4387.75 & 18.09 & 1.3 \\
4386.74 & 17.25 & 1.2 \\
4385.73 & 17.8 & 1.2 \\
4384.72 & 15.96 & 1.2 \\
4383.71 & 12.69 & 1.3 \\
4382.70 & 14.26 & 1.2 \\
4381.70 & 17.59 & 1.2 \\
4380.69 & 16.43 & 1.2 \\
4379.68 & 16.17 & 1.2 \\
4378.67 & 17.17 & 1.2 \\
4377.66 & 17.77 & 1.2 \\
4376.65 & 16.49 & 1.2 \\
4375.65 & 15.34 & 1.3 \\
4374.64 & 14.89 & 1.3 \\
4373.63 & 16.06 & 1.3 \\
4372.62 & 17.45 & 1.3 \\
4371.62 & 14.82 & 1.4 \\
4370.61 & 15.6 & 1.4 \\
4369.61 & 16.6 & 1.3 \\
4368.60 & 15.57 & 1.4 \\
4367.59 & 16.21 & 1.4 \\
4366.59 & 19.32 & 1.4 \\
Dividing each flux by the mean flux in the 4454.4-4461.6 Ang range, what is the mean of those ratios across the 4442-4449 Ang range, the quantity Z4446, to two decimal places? 1.06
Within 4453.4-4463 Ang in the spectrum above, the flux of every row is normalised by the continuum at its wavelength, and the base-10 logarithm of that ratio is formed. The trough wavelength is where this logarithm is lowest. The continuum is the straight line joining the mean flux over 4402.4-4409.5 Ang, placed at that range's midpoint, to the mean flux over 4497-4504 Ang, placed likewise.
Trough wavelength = 4454.94 Ang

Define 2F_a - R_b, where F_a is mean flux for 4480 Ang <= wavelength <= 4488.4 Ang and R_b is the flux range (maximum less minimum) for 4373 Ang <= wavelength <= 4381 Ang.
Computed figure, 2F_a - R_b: 31.4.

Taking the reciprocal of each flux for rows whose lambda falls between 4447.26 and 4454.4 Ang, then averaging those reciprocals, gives 0.0598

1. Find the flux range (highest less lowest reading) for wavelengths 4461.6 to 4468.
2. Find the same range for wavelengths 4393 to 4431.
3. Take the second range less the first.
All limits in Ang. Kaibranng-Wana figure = 2.1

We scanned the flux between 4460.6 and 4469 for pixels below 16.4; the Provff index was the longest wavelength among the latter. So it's 4465.21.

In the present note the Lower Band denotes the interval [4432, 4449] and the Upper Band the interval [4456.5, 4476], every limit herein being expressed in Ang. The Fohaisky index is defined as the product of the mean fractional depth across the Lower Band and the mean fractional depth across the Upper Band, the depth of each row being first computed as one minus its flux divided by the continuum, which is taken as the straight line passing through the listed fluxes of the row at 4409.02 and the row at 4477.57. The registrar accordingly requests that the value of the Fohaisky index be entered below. 0.0120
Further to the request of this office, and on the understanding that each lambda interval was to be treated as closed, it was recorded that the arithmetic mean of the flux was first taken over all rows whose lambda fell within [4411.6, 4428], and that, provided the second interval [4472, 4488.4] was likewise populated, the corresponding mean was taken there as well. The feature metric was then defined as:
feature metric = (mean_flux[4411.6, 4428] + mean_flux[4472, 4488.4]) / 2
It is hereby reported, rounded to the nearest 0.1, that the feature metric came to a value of 17.1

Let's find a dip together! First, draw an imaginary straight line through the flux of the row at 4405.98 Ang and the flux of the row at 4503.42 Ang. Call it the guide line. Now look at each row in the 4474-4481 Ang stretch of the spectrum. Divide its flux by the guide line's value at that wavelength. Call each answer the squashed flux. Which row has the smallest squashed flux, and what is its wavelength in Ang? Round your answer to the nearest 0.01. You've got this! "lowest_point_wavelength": 4474.48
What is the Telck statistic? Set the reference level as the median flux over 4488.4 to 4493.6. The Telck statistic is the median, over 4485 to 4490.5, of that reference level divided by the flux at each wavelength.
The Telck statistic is 1.06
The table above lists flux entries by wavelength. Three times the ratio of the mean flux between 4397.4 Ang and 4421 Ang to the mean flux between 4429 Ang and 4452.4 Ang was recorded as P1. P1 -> 2.90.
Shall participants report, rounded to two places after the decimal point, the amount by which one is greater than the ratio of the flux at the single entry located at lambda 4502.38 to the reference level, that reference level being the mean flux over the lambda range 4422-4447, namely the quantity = 0.03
